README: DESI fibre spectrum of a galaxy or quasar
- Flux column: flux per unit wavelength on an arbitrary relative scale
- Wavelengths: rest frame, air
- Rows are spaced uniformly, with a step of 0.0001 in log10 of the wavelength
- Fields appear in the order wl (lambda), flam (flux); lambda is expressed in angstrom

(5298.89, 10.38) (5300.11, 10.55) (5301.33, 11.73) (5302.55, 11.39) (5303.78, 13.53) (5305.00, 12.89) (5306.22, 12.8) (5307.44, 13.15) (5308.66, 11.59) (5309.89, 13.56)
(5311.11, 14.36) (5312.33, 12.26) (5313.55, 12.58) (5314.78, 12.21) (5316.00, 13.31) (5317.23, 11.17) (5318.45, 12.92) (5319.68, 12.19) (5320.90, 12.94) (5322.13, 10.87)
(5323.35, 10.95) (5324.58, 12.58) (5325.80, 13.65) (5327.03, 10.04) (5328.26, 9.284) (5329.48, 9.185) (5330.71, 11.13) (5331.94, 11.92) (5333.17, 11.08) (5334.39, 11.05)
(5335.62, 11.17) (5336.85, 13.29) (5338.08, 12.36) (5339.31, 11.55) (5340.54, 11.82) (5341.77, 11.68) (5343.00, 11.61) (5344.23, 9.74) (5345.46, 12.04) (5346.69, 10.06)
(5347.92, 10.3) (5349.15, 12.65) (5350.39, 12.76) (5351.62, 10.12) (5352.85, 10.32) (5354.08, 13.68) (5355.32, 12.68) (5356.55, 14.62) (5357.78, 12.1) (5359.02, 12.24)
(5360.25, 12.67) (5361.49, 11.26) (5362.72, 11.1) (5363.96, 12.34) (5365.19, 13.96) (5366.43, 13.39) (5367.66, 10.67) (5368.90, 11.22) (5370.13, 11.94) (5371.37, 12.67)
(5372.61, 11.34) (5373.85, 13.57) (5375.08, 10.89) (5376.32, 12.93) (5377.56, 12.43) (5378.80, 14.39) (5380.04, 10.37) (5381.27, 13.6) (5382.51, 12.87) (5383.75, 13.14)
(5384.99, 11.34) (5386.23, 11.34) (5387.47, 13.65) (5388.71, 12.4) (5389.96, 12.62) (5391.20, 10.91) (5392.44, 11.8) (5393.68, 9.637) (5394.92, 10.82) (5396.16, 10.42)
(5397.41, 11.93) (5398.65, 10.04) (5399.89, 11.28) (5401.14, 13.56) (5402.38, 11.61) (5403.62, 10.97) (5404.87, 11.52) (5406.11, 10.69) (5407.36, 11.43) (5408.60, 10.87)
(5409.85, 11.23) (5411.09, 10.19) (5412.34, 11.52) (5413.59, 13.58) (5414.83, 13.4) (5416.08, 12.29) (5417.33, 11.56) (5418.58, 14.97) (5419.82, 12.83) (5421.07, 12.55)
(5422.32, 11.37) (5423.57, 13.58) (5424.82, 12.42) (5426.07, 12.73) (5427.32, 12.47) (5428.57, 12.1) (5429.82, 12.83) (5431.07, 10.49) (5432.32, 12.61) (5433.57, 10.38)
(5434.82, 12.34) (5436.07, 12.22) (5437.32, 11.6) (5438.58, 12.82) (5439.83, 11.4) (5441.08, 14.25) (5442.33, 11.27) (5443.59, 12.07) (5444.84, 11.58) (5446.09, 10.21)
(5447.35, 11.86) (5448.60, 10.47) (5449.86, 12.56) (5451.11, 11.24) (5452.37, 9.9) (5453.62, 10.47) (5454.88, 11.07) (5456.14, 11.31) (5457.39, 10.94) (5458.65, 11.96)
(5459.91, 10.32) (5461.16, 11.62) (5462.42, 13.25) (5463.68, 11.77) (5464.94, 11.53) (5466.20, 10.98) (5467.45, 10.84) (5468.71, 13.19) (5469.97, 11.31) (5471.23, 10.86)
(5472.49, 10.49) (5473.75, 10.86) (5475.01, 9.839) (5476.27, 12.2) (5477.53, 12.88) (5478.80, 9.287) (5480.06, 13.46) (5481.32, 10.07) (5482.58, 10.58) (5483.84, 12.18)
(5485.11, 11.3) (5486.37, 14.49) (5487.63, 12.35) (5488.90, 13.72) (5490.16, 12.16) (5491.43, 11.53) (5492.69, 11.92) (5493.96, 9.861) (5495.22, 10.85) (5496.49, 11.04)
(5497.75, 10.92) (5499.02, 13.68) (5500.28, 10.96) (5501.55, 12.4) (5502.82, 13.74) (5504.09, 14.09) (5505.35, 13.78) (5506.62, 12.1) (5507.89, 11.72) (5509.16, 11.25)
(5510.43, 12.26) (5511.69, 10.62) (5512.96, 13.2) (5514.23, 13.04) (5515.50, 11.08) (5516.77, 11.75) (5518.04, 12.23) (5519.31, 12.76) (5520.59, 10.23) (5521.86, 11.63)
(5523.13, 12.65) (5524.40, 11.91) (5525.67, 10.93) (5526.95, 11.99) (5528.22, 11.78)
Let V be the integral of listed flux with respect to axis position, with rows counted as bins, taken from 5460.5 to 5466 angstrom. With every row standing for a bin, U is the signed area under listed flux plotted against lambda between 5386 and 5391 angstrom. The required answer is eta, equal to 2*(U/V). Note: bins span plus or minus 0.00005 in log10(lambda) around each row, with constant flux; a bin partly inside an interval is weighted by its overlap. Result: 1.89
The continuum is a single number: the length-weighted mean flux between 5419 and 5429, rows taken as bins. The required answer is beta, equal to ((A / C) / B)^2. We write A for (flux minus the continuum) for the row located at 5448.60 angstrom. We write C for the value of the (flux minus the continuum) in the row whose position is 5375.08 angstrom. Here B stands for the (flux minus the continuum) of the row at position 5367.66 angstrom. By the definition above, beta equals 0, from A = -2.1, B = -1.9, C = -1.7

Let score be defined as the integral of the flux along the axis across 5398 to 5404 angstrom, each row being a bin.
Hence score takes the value 69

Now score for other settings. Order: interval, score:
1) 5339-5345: 68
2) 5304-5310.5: 83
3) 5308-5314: 77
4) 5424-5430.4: 80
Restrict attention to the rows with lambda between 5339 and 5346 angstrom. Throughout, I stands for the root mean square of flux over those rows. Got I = 11.4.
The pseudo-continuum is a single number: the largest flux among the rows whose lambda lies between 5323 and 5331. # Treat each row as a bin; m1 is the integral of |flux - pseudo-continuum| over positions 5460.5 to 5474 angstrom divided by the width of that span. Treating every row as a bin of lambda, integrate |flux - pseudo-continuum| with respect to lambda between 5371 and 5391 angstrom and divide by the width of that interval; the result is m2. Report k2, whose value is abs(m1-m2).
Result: 0.81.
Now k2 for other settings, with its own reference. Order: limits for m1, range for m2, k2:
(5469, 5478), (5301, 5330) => 0.83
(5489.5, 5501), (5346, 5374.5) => 0.52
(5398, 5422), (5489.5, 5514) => 0.20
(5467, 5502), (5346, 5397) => 0.38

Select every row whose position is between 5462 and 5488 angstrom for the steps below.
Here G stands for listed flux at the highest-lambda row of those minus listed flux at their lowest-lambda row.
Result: -0.9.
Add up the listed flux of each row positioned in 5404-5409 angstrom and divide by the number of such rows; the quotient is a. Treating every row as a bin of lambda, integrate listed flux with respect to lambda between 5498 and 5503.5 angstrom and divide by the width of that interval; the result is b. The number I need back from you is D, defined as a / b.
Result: 0.89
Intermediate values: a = 11.1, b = 12.57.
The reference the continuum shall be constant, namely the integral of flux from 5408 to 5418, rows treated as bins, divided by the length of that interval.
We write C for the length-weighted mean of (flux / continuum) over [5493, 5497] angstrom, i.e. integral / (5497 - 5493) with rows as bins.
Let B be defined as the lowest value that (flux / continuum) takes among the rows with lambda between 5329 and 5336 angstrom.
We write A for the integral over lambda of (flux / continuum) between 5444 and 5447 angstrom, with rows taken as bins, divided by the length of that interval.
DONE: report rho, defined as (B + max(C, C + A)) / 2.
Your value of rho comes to 1.31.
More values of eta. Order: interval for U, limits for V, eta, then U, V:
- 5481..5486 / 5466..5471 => 1.95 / 56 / 58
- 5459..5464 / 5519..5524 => 2.00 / 59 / 59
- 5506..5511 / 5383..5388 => 1.91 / 59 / 62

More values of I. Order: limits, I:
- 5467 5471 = 11.8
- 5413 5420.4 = 13.1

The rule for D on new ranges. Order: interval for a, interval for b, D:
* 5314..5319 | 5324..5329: 1.09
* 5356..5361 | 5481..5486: 1.14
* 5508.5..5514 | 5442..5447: 1.05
